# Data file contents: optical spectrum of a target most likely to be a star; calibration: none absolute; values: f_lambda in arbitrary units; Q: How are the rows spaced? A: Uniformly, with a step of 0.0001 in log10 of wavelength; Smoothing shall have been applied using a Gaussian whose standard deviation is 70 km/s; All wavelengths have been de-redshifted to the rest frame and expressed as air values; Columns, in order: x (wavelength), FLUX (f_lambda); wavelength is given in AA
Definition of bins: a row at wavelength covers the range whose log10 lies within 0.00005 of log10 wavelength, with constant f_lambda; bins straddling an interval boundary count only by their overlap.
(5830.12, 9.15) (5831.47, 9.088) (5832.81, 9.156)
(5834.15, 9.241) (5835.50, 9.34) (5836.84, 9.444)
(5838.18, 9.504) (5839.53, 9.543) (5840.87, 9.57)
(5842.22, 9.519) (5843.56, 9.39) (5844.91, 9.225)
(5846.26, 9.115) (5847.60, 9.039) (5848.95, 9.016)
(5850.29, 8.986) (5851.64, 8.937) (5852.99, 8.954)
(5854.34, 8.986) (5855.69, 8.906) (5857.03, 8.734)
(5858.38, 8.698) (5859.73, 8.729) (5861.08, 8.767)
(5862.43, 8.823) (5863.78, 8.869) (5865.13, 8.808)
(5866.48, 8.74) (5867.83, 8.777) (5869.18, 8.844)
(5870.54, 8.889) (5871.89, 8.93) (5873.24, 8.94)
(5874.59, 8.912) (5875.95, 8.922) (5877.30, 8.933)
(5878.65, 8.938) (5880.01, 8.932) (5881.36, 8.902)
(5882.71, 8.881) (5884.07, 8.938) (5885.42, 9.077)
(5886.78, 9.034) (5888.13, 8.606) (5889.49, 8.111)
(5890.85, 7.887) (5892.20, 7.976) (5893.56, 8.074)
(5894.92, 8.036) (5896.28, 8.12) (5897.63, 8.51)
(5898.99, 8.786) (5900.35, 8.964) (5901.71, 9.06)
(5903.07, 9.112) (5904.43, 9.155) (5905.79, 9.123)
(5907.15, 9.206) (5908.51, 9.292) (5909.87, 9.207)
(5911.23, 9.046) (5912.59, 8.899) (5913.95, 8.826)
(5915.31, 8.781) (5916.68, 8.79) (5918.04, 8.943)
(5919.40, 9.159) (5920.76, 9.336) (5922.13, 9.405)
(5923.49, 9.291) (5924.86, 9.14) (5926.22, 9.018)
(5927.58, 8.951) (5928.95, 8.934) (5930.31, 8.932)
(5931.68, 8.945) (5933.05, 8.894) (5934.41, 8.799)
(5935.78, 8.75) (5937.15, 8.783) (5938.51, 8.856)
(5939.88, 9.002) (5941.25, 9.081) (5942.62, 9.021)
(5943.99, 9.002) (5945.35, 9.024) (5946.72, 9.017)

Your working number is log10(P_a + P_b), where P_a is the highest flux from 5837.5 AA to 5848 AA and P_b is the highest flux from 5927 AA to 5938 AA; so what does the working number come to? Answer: 1.27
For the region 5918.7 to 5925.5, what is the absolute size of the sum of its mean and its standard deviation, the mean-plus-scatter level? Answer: 9.4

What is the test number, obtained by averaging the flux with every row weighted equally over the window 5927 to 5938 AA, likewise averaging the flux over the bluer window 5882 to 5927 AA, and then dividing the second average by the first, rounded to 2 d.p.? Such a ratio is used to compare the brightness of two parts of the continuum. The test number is 1.00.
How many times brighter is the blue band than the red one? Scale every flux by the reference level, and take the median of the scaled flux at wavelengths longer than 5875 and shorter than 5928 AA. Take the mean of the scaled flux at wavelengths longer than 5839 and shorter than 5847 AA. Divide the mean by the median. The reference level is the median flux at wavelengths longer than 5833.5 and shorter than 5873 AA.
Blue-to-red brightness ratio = 1.051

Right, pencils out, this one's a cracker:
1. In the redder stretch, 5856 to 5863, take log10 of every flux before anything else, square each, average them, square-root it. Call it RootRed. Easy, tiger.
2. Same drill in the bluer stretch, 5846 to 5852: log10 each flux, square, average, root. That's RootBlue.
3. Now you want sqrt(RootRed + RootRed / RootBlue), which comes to 1.39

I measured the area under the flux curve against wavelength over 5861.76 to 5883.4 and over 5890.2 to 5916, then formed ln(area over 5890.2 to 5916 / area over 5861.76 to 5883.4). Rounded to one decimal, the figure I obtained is 0.2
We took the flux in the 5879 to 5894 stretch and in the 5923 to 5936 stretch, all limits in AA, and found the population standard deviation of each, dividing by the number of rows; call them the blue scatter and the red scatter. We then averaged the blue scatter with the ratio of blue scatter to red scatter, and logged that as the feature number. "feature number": 1.7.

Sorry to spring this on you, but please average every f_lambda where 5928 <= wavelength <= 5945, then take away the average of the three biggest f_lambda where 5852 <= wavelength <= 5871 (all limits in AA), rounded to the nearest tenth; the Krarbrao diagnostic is 0.0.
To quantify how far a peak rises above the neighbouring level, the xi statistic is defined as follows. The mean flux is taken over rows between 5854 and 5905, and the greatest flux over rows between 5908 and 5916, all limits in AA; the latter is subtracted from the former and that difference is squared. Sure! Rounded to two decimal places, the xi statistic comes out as 0.30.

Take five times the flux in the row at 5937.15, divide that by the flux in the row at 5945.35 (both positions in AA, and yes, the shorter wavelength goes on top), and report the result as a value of 4.9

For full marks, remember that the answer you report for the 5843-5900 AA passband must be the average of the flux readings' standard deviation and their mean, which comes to 4.56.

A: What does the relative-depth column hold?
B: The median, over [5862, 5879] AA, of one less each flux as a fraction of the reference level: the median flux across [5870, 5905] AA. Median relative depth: 0.00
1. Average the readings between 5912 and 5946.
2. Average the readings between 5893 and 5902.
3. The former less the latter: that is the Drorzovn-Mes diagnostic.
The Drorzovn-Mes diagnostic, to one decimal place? 0.5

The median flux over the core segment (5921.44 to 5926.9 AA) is 9.22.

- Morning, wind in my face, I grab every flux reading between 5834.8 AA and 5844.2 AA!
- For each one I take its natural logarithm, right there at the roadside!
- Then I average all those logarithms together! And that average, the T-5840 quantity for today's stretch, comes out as 2.25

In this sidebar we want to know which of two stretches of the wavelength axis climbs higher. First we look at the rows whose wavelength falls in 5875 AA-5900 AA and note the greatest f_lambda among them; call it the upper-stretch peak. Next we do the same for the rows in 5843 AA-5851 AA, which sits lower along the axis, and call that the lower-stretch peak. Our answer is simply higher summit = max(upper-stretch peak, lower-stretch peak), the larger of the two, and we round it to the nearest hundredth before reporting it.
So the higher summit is 9.39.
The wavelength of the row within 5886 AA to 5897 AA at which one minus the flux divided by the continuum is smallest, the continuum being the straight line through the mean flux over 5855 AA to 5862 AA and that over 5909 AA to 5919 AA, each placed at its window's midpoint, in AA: 5886.78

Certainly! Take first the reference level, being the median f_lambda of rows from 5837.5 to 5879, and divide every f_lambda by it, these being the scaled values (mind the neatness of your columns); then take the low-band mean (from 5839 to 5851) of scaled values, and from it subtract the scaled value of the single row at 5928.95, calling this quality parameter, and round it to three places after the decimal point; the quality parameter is 0.037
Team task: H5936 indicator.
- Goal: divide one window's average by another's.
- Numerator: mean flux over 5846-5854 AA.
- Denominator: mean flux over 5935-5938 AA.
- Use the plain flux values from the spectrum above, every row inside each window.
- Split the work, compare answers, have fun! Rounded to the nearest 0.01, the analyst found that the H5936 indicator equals 1.03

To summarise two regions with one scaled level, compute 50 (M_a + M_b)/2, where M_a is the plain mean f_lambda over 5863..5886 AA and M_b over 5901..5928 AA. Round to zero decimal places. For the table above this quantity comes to 450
